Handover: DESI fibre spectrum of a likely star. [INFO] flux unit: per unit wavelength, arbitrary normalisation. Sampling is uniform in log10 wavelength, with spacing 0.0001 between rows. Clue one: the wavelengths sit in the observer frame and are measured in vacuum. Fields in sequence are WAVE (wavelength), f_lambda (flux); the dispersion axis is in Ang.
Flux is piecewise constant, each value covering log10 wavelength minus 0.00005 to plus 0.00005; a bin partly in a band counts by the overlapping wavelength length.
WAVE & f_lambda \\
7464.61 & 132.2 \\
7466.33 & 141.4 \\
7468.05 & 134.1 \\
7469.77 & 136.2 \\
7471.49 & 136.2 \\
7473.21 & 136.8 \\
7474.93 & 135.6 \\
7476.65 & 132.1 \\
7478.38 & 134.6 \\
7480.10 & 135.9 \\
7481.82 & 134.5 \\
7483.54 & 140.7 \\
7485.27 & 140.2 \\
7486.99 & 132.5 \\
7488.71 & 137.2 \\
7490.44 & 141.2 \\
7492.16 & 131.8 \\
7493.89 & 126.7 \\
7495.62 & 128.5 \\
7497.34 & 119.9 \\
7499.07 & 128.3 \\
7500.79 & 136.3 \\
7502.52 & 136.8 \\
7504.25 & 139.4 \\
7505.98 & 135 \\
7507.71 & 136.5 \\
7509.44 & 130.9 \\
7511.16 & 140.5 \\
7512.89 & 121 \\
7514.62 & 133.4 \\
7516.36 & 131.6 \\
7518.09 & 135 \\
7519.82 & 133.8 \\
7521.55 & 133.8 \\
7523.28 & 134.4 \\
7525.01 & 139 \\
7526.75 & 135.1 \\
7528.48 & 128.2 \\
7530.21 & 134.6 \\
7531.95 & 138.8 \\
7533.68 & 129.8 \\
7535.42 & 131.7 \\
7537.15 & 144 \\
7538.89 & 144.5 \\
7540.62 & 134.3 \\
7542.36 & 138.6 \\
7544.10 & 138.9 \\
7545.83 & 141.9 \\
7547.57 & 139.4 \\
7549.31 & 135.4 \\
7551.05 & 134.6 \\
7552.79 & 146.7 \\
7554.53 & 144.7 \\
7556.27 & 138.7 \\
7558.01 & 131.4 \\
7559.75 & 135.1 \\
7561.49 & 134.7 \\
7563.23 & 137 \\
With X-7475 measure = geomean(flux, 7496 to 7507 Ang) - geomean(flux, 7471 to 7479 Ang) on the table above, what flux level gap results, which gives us -3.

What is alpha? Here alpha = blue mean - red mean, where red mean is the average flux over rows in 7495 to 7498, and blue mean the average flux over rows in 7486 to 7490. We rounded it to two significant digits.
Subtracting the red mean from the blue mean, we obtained 11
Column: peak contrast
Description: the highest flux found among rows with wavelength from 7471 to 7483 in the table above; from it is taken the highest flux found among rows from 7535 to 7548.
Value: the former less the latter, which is -8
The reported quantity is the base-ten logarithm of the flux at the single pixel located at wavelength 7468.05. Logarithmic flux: 2.13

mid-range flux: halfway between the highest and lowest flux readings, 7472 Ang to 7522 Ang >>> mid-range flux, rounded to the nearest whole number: 131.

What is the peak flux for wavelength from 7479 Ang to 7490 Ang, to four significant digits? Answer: 140.7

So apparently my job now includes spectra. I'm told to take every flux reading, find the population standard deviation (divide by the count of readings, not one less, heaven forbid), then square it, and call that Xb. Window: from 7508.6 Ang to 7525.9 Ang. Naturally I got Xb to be 25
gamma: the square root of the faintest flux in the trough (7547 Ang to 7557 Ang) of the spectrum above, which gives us 11.6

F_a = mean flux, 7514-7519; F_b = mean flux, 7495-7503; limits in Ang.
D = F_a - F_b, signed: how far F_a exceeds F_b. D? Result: 3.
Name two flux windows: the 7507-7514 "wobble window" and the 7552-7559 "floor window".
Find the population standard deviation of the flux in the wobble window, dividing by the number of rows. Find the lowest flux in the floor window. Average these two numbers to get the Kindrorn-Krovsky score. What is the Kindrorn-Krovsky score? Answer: 69.4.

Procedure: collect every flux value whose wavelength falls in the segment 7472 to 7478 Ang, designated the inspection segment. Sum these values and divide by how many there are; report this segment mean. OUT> 134.8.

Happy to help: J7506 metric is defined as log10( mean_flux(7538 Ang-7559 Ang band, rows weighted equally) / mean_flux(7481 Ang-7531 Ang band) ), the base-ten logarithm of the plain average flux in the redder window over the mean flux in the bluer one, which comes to 0.017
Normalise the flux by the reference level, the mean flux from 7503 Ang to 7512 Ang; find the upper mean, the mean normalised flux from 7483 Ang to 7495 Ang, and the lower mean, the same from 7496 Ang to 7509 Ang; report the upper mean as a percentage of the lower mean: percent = 102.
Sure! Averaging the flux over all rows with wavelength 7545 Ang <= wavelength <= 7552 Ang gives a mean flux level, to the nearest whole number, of 138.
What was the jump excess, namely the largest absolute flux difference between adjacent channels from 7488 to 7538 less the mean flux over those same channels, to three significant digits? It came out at -114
